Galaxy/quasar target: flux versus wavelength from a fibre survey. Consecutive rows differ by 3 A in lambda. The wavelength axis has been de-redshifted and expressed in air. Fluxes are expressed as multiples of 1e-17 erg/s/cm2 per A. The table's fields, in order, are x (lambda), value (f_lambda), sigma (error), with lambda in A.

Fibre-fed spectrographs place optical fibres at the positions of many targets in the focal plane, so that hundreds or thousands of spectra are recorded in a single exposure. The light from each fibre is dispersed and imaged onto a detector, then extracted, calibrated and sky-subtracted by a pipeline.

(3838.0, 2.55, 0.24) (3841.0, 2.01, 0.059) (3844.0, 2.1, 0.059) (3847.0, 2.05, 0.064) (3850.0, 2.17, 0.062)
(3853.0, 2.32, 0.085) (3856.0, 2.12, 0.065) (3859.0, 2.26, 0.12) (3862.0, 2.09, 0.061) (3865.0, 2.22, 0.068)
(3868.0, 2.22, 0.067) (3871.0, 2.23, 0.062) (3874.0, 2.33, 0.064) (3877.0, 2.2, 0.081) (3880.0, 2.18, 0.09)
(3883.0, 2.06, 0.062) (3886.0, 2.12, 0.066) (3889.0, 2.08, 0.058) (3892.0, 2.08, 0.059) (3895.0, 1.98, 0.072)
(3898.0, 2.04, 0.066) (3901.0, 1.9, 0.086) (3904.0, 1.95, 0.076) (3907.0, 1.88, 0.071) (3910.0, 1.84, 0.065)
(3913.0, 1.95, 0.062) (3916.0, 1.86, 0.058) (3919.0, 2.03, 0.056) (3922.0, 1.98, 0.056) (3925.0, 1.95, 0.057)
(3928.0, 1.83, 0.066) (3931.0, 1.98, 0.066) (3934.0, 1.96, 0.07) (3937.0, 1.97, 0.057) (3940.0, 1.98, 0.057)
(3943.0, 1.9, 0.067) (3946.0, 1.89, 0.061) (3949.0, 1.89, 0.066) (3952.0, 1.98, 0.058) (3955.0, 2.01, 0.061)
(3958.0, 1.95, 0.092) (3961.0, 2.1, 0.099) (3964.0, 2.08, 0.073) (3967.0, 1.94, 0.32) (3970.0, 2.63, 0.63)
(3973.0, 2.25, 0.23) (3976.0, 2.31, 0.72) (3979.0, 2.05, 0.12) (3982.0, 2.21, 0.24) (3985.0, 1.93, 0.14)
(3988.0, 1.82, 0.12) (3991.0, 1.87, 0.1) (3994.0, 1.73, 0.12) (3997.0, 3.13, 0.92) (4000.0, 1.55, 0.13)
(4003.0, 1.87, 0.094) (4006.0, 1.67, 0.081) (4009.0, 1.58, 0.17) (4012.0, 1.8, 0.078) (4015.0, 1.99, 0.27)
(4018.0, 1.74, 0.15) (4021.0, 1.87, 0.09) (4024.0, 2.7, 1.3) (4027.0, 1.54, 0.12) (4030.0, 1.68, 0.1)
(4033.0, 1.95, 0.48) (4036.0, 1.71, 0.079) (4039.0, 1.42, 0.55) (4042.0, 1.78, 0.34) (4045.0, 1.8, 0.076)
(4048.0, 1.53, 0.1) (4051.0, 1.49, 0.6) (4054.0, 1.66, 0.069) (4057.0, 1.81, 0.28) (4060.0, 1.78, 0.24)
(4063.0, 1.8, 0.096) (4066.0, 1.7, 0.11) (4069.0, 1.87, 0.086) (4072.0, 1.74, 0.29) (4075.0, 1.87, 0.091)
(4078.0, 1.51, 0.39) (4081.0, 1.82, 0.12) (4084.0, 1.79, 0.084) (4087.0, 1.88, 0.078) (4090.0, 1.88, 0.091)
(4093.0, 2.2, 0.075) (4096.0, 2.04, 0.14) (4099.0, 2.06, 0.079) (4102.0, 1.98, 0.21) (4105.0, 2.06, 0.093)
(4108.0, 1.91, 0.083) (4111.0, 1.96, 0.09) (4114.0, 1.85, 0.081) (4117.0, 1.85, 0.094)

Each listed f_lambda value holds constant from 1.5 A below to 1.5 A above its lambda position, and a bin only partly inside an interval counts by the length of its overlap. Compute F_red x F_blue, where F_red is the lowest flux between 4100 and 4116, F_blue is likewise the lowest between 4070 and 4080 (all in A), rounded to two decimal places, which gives 2.79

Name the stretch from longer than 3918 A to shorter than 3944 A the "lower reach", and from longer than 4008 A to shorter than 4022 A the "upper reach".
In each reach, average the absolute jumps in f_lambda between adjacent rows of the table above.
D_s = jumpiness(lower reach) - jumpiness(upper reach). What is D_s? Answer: -0.14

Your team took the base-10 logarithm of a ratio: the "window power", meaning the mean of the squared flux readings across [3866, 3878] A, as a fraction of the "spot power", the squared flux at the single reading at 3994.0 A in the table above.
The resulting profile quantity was 0.23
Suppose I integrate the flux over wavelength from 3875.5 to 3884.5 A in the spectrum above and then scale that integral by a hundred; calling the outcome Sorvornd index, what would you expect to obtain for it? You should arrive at 1932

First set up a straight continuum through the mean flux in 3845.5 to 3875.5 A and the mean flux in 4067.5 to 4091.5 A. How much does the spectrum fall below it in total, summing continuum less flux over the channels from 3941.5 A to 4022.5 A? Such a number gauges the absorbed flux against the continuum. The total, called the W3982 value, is 0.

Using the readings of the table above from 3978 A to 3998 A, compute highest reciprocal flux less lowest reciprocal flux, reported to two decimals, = 0.26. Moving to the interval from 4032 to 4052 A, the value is 0.19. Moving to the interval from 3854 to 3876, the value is 0.05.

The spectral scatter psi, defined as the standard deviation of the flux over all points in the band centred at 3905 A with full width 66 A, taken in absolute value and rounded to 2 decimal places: 0.12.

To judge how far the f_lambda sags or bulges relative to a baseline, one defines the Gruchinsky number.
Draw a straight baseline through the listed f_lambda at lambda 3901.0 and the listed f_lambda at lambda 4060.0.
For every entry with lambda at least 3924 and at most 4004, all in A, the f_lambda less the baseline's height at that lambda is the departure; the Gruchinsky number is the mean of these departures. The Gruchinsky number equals 0.18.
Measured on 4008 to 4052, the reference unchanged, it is -0.03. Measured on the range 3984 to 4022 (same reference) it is 0.07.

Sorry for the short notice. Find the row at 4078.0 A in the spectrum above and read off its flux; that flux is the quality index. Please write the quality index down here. 1.51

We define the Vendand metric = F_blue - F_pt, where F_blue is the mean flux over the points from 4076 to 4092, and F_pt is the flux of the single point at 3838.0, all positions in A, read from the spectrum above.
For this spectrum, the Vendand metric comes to -0.8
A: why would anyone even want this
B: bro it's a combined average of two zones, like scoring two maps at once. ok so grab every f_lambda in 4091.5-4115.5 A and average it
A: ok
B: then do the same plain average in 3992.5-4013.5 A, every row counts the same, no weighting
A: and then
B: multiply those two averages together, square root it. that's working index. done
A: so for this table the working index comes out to 1.96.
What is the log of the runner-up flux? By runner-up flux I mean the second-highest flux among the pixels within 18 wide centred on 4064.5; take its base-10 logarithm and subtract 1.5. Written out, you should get -1.242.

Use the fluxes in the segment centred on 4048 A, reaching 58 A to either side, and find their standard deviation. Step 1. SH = 0.31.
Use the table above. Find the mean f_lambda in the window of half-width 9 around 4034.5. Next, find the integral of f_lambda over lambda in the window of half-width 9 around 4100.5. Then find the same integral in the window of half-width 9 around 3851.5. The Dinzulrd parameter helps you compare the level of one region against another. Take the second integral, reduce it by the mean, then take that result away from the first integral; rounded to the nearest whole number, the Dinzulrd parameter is -1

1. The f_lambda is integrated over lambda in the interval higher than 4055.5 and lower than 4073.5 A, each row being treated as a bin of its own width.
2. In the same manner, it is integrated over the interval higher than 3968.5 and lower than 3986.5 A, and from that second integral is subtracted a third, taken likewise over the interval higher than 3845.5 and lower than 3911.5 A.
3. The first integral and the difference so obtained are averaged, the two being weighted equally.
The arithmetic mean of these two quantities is -33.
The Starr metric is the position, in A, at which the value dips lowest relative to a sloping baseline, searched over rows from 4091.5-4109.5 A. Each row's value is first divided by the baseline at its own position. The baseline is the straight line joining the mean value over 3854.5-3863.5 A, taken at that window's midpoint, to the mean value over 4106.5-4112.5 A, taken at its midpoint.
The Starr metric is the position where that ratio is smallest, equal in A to 4108.0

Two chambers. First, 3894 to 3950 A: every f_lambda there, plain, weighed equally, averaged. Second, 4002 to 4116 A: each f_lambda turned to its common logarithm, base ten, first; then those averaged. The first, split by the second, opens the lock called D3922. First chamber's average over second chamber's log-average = 7.5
